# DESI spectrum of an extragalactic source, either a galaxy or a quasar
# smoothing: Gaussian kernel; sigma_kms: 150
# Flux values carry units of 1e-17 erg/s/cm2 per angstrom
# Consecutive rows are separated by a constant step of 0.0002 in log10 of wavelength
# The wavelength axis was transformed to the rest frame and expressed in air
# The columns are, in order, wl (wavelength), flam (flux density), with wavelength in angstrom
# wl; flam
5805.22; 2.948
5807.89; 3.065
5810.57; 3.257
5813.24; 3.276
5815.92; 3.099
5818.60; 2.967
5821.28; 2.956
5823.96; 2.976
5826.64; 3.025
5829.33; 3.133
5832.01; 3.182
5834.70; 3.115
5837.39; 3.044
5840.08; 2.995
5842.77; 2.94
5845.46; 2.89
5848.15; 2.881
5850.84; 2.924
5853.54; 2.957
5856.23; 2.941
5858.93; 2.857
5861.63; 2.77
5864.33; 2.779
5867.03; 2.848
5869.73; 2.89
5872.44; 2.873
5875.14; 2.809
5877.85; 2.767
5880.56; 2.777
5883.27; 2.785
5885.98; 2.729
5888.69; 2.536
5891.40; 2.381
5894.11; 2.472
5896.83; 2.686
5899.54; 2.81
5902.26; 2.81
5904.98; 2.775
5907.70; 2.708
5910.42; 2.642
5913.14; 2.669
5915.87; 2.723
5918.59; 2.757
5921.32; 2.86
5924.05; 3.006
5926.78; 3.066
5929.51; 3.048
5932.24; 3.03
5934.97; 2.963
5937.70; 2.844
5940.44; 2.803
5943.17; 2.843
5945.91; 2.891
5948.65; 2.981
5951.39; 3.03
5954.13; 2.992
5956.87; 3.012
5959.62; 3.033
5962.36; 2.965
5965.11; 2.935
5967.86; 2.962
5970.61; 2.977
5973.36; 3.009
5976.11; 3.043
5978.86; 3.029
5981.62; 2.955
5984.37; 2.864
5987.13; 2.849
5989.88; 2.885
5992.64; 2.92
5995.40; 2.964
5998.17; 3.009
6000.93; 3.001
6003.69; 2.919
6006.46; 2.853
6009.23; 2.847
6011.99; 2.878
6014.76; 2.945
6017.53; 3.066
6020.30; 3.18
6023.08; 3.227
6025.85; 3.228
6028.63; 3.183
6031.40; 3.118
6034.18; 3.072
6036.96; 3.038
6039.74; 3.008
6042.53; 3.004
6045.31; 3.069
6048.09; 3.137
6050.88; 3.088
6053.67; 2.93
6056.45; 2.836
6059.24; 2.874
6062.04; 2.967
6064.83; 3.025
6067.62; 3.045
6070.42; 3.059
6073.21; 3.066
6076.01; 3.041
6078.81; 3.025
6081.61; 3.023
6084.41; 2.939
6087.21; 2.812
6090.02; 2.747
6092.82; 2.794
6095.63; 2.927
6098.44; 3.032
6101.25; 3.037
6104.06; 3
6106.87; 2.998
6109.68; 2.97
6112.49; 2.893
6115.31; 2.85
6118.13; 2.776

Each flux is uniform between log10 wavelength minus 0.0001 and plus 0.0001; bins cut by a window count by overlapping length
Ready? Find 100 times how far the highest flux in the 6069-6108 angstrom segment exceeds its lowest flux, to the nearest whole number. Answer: 32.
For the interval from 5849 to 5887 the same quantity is 23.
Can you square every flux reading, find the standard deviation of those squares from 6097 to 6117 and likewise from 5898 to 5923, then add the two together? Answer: 0.8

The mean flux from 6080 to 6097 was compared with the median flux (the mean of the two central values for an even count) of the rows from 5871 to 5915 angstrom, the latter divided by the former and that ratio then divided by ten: 0.096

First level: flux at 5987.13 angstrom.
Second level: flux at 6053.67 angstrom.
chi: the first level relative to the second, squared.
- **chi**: 0.95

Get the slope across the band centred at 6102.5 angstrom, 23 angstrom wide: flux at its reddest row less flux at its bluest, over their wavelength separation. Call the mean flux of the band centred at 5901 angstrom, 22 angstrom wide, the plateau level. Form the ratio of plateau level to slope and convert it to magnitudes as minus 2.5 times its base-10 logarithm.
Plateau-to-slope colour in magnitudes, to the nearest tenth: -6.8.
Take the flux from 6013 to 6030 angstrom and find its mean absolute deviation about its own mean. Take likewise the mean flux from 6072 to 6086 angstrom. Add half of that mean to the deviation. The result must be 1.60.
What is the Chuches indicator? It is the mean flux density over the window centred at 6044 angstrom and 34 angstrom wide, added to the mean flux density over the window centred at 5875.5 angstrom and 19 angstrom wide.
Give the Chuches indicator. 5.85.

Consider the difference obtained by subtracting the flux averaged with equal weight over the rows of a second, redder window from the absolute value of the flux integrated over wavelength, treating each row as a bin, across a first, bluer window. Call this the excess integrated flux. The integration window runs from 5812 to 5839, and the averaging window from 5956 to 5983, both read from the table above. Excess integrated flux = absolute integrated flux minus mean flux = 80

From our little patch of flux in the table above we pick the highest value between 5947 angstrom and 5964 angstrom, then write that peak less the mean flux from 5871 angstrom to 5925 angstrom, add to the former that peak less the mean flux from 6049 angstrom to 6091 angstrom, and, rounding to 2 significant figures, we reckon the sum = 0.37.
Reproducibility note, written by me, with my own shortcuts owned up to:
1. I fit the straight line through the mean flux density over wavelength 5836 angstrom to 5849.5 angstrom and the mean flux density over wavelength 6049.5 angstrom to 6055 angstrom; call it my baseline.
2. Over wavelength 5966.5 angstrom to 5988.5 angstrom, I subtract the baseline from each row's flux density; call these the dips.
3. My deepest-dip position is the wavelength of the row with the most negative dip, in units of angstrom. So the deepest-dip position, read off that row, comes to 5987.13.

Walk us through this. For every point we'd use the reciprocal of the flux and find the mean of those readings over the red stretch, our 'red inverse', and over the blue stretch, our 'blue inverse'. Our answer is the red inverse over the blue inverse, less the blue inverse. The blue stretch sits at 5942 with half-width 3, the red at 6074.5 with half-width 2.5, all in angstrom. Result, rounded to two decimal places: 0.57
